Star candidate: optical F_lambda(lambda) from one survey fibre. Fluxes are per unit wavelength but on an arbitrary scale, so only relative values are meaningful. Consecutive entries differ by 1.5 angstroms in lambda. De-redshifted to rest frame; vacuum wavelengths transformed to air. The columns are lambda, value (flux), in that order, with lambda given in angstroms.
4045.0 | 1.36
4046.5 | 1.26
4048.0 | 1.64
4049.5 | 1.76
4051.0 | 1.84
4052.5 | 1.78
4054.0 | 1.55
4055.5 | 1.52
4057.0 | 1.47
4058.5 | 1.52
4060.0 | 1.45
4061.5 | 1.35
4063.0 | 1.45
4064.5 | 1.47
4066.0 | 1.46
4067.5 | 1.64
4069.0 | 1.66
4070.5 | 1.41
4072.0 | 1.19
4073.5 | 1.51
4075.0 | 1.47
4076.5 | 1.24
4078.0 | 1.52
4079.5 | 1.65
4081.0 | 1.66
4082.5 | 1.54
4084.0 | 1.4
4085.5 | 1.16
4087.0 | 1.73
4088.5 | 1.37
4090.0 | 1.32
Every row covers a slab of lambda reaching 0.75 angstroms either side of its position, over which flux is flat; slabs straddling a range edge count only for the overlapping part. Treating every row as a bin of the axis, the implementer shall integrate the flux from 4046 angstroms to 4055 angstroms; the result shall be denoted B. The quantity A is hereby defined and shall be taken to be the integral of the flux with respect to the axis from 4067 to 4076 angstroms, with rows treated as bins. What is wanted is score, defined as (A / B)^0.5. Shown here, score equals 0.94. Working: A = 13.2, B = 14.8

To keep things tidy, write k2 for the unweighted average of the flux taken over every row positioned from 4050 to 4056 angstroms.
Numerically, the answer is 1.67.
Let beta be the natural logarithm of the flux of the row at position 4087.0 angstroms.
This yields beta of 0.55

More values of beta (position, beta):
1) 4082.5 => 0.43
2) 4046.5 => 0.23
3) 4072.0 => 0.17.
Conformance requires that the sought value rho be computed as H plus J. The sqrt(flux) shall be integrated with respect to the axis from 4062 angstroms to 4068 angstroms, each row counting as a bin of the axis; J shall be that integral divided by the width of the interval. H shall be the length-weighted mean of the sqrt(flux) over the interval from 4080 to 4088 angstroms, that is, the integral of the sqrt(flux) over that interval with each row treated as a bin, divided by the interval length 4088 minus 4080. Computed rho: 2.44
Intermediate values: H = 1.22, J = 1.22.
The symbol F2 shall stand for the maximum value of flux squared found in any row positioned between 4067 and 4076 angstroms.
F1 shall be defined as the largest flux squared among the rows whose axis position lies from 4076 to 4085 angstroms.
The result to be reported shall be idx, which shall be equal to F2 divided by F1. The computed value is 1.00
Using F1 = 2.76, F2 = 2.76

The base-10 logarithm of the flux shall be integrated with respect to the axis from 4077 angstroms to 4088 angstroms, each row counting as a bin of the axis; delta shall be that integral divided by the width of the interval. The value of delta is 0.18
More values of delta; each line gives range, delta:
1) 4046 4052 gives 0.21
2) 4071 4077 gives 0.13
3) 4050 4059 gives 0.21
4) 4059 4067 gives 0.16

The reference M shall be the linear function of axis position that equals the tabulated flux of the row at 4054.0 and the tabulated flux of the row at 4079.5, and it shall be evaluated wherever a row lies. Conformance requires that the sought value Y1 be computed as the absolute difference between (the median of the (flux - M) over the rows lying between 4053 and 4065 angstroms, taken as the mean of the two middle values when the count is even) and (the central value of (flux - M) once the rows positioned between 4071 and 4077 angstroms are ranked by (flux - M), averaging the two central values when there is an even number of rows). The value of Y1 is 0.17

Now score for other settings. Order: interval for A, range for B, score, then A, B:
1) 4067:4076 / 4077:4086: 0.99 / 13.2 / 13.4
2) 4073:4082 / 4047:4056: 0.95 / 13.6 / 15.1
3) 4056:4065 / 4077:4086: 0.99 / 13.1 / 13.4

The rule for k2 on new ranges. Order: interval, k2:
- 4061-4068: 1.47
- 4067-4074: 1.48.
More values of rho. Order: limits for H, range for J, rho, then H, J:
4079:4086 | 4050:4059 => 2.49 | 1.22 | 1.27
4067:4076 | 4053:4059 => 2.45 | 1.21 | 1.24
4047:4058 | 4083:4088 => 2.47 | 1.28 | 1.19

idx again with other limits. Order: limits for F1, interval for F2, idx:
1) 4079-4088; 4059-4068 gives 0.90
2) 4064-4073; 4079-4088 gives 1.09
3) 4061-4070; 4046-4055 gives 1.23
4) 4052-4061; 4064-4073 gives 0.87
